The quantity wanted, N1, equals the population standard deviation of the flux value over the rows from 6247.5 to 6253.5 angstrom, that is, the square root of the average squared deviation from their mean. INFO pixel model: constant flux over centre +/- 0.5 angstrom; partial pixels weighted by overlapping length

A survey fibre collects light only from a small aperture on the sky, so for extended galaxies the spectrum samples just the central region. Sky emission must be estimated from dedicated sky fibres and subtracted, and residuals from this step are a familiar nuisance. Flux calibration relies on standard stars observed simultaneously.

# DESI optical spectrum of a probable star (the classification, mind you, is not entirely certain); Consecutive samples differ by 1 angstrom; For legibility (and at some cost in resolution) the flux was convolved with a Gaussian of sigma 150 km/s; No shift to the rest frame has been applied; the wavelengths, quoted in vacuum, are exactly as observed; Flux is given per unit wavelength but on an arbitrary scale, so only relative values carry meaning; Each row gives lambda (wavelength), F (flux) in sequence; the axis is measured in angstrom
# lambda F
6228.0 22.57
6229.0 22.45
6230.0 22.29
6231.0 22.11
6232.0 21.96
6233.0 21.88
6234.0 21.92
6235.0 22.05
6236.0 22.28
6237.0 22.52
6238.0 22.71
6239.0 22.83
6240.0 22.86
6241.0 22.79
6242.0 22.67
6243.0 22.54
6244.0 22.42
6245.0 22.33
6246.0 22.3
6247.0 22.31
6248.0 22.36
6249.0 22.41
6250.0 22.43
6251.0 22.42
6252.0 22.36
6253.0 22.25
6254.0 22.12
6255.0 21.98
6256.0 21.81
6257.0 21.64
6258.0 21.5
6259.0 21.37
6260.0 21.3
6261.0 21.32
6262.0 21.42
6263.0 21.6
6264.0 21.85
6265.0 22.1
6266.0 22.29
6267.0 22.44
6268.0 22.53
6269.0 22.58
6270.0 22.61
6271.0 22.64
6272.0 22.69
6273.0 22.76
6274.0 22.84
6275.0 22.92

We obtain 0.06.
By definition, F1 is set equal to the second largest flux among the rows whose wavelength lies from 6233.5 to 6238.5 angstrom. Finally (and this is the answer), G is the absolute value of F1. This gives 22.52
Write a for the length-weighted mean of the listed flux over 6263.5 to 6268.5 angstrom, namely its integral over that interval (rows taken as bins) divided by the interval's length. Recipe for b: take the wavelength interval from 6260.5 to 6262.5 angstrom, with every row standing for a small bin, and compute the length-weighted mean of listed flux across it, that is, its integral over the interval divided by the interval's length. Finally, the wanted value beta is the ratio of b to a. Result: 0.96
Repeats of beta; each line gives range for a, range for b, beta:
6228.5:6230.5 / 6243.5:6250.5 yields 1.00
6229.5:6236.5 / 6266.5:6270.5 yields 1.02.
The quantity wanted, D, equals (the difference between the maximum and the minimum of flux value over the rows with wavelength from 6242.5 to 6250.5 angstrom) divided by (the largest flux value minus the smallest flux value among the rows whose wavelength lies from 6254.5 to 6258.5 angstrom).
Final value 0.5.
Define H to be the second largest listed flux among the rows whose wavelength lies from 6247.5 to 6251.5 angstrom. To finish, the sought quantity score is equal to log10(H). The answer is 1.351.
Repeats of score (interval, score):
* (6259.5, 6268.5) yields 1.351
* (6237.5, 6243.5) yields 1.359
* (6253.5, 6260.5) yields 1.342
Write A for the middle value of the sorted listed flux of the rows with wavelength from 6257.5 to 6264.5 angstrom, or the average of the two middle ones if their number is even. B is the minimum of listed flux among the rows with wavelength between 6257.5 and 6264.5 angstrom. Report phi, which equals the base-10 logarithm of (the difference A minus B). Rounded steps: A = 21.4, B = 21.3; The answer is -0.9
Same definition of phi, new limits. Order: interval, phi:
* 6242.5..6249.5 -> -1.2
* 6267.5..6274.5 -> -1.0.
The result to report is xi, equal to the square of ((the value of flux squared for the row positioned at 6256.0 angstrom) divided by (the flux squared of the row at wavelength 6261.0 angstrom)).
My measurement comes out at 1.10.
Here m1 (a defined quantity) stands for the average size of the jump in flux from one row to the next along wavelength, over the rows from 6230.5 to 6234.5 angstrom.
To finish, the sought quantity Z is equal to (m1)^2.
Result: 0.008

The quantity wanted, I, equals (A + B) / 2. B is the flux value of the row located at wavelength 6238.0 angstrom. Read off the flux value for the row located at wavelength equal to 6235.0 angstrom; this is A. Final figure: 22.4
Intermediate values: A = 22.05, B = 22.71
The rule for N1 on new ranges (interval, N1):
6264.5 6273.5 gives 0.20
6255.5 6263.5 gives 0.17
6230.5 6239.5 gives 0.34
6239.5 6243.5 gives 0.12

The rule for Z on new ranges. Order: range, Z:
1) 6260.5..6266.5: 0.038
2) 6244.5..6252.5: 0.001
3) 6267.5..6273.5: 0.002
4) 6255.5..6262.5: 0.011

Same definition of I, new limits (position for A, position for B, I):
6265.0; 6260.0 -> 21.7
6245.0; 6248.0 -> 22.3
